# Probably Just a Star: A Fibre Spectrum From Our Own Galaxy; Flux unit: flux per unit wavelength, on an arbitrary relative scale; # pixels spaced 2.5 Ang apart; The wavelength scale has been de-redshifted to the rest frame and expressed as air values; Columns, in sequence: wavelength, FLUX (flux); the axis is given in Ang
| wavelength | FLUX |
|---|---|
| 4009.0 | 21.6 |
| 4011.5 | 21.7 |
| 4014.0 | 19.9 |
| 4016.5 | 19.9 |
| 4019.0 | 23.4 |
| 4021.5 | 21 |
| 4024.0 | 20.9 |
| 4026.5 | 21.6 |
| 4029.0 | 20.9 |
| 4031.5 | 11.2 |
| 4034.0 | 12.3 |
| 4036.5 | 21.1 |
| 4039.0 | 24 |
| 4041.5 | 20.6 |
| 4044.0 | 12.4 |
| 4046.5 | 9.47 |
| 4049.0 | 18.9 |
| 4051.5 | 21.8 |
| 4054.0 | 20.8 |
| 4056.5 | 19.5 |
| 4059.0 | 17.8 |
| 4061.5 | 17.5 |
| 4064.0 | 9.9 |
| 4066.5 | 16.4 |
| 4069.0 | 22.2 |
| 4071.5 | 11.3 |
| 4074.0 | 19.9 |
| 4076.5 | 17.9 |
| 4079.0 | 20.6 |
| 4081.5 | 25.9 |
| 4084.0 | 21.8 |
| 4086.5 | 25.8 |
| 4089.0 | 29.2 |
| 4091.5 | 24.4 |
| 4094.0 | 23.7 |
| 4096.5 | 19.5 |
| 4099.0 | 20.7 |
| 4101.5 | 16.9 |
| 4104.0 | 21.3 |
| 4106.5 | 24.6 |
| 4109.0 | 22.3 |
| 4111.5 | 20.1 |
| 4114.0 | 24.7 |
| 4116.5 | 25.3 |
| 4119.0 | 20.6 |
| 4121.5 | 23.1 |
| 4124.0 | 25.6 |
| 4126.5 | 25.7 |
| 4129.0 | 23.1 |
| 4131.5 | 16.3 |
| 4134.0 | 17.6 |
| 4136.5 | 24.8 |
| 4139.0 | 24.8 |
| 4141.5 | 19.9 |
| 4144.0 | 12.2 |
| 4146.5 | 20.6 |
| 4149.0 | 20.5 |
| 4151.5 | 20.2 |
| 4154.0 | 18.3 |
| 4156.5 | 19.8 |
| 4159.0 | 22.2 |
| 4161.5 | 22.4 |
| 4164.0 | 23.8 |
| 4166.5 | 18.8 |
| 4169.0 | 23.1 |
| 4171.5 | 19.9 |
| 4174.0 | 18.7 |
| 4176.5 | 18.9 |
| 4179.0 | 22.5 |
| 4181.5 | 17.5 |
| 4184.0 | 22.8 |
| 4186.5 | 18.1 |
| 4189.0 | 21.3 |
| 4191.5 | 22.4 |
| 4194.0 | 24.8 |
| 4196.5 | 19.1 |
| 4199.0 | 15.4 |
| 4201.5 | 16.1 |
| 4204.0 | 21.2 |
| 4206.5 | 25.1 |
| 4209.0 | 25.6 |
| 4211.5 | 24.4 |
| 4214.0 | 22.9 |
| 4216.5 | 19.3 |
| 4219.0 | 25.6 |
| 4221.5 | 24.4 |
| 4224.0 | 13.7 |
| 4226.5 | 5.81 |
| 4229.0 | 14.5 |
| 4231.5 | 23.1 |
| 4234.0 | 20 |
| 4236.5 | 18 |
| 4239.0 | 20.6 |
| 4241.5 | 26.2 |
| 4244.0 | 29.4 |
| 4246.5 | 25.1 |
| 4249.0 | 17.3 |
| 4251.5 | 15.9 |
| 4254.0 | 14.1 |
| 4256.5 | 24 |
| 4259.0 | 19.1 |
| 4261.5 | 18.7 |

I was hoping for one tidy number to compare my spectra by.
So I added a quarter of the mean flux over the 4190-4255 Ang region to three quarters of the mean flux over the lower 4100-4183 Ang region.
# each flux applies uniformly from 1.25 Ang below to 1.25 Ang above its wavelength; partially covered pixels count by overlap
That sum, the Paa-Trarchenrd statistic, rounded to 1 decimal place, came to 20.9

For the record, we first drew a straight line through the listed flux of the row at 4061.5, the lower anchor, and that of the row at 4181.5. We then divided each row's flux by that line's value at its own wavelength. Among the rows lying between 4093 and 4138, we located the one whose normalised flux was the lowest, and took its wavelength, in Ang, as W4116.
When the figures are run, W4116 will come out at 4131.5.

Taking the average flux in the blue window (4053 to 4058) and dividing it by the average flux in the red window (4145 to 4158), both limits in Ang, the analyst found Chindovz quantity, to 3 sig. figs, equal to 1.01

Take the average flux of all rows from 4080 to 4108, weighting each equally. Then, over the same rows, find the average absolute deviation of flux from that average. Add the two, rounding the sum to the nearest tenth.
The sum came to 25.8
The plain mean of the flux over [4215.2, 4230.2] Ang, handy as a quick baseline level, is 17.2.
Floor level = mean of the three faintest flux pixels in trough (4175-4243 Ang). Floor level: 11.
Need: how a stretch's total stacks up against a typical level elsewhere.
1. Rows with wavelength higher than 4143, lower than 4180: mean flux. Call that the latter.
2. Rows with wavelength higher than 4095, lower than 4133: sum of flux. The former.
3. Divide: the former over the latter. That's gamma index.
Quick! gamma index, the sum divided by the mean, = 16.4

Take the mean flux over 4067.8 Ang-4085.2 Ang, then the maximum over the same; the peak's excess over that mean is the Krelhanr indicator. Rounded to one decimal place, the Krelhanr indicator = 6.0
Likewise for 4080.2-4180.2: 7.5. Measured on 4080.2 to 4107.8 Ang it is 6.1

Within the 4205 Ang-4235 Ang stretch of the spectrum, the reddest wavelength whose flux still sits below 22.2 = 4234.0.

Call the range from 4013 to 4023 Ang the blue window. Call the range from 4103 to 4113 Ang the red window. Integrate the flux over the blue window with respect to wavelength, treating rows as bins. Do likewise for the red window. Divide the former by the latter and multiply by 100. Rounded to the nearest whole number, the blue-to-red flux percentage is 95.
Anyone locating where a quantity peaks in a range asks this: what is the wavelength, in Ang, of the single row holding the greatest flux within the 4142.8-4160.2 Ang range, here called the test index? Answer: 4159.0 Ang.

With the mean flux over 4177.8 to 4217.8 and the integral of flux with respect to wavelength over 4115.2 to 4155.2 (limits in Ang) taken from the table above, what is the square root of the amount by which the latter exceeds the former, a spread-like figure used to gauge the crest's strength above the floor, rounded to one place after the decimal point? 28.7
